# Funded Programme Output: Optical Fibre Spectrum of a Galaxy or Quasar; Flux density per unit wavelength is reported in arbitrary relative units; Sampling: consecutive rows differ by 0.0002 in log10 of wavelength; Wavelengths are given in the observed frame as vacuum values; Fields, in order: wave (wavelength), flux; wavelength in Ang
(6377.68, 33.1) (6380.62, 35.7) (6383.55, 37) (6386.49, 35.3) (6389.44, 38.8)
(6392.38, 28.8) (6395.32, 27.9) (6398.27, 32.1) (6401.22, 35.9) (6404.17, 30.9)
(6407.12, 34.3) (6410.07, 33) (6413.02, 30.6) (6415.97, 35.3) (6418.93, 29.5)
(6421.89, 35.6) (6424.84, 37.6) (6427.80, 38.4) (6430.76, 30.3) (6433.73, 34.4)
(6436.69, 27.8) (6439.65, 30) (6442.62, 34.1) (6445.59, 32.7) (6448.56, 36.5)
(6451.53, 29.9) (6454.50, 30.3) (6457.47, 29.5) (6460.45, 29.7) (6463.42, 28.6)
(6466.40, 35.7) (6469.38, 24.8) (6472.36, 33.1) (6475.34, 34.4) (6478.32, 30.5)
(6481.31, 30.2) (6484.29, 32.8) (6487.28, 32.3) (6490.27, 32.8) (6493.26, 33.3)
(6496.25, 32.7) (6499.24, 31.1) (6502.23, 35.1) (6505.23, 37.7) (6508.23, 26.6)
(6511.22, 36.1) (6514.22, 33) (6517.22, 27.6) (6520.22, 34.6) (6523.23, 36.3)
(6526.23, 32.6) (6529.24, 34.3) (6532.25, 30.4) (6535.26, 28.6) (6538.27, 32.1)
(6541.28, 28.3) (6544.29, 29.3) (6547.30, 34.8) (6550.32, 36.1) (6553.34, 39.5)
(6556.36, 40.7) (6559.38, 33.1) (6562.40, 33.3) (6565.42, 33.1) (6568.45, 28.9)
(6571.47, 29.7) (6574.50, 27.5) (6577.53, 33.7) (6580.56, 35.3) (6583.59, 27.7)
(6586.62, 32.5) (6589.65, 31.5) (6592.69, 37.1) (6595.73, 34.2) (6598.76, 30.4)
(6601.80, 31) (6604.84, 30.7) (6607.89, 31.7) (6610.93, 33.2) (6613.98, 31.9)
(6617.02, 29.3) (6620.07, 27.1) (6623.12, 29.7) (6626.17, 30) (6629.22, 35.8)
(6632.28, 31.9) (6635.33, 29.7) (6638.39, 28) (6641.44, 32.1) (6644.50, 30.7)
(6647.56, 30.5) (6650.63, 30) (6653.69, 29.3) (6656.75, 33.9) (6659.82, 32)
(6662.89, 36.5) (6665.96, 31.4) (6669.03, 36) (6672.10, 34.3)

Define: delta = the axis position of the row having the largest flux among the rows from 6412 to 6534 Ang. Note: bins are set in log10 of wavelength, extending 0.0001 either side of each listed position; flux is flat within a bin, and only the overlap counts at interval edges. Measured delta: 6427.80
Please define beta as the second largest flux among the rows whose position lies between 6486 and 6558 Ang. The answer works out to 39.5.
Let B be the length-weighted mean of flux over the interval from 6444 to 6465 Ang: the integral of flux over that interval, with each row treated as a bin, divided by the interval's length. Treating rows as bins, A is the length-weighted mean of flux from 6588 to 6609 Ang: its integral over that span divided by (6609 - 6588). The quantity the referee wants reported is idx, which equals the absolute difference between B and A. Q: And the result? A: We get 1.32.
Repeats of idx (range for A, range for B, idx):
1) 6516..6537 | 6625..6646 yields 0.91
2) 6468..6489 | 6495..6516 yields 1.92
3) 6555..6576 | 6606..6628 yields 1.78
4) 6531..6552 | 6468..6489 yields 0.25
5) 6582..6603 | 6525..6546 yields 1.28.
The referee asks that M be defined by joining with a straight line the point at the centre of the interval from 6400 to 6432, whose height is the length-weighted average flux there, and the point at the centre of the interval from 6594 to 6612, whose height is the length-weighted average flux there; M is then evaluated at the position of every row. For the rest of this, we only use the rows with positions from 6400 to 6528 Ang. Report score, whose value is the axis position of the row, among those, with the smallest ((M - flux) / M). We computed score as 6505.23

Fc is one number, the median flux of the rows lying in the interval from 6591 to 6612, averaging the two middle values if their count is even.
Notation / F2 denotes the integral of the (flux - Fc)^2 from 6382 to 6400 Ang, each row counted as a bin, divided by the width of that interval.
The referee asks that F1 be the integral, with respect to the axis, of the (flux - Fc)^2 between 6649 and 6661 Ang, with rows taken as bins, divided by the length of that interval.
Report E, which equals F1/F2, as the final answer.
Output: 0.2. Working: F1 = 3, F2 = 19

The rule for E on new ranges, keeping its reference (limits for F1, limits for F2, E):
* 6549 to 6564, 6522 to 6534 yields 4.5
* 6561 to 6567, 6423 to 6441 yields 0.1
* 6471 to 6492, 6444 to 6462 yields 0.4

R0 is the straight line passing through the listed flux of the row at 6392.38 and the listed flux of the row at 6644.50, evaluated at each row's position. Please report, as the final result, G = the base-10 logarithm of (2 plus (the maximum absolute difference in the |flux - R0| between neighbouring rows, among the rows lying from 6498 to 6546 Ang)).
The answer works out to 0.84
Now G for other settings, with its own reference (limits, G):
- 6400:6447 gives 1.01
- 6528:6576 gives 0.98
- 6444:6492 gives 0.94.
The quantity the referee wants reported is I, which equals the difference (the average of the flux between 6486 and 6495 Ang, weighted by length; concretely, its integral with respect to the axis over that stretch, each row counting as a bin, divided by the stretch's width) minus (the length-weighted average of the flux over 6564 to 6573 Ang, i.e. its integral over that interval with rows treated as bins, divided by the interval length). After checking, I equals 2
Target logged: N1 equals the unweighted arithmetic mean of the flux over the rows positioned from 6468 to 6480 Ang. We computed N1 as 30.7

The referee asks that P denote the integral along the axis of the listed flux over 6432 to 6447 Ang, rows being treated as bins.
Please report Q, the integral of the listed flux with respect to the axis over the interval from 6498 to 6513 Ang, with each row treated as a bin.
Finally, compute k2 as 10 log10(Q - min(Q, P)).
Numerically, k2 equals 13.8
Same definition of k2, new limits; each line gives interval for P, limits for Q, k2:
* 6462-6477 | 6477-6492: 8.0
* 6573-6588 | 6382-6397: 15.2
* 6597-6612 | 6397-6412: 14.2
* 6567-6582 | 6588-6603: 14.5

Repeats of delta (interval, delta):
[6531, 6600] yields 6556.36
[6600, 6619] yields 6610.93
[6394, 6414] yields 6401.22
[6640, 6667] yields 6662.89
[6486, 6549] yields 6505.23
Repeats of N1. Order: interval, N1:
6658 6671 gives 34.0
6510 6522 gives 32.8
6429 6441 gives 30.6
